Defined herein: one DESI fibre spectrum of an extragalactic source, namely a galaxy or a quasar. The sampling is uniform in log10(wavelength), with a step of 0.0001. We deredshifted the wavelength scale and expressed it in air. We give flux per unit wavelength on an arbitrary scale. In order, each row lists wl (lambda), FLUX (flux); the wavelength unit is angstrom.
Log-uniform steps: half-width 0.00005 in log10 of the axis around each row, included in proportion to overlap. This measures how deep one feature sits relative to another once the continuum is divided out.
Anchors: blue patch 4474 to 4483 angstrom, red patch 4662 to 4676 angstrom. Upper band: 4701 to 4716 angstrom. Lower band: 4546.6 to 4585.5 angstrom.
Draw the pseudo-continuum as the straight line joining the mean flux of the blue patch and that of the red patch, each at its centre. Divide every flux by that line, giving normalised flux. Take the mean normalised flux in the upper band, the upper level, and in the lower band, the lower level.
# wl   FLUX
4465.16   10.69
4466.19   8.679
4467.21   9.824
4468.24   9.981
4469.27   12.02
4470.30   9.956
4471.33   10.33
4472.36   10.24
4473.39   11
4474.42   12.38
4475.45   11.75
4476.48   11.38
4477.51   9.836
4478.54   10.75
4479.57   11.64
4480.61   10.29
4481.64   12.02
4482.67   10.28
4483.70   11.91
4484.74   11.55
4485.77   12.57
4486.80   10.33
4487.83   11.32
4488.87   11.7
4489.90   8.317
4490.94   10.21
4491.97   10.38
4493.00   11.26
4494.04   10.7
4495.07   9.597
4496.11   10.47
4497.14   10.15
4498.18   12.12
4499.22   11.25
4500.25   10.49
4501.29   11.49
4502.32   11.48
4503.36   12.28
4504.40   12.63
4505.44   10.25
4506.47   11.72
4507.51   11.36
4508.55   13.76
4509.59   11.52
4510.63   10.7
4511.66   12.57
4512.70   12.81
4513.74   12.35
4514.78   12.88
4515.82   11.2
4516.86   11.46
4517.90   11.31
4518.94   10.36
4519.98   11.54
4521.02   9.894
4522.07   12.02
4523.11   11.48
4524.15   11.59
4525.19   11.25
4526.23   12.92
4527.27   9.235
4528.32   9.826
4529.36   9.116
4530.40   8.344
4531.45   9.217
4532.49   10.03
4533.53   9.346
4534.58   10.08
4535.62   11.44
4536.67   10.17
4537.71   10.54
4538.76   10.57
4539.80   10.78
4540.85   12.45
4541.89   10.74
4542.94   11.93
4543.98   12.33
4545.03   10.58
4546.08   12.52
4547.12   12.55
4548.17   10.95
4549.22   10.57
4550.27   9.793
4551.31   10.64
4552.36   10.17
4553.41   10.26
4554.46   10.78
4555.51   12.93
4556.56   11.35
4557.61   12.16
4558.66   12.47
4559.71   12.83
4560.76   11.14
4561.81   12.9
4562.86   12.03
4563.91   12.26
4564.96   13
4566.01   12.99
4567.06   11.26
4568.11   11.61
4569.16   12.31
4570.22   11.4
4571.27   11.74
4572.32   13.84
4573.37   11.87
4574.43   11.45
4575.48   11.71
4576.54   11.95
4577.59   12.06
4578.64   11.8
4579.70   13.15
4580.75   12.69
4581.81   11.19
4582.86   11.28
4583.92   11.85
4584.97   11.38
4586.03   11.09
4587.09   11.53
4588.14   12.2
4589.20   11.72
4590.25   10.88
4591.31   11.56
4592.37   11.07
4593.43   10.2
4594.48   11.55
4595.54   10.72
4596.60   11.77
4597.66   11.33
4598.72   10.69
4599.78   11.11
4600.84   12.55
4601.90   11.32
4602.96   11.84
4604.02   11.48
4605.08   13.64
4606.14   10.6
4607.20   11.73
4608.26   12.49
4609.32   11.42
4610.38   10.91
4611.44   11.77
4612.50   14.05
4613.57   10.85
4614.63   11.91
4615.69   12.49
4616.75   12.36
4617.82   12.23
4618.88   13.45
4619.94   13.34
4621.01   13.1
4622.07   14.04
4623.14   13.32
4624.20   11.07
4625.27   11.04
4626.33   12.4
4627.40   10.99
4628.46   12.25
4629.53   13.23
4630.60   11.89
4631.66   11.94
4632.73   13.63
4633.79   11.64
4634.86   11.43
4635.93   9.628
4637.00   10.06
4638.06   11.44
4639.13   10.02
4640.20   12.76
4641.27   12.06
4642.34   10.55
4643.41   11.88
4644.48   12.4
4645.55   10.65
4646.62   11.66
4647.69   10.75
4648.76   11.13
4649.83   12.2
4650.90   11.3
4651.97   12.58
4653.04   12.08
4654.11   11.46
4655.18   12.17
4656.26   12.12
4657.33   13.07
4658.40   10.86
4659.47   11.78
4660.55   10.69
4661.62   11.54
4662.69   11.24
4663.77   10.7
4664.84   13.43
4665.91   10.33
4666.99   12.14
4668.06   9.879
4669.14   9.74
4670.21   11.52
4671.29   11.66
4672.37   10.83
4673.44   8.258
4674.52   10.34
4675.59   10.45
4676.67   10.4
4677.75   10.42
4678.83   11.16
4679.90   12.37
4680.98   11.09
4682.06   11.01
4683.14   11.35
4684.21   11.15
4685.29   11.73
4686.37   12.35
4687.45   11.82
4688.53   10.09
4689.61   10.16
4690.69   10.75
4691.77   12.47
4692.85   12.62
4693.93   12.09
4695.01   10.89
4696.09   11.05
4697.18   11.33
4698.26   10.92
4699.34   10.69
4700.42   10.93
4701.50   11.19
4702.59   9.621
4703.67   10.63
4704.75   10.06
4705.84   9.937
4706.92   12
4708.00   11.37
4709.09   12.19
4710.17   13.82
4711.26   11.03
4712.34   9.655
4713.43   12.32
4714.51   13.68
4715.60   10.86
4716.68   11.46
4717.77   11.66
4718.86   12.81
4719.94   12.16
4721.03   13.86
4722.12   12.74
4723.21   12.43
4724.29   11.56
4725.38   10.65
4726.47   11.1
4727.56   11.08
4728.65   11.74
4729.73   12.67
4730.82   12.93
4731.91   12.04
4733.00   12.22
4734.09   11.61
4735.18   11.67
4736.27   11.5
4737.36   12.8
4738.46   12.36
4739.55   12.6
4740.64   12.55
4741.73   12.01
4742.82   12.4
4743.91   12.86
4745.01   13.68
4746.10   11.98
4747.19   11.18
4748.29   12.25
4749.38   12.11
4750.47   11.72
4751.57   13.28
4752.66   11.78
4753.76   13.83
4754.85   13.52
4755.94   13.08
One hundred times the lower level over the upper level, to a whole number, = 102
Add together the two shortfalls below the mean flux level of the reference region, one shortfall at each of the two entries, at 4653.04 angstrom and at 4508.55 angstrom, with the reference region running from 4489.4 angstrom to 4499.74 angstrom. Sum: -4.9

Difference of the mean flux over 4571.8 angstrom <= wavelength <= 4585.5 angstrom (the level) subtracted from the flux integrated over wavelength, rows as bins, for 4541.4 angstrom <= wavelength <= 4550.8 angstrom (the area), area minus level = 95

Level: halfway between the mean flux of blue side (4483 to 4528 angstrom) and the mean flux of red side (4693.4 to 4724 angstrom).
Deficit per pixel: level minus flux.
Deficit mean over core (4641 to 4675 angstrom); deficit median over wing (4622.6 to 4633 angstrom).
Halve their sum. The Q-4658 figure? -0.29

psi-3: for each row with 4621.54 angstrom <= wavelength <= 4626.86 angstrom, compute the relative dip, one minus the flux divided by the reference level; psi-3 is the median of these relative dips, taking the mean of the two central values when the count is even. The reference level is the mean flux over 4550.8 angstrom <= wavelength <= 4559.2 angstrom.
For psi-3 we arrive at -0.09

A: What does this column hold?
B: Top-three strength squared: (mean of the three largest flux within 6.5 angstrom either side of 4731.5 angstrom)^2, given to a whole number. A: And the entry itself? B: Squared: 164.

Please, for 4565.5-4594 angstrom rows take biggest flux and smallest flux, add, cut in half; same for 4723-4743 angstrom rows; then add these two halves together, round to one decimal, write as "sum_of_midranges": 23.8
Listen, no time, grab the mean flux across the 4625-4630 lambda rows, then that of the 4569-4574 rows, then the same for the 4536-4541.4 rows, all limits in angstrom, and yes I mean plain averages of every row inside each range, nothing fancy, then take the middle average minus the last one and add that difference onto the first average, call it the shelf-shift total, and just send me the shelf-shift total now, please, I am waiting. 13.3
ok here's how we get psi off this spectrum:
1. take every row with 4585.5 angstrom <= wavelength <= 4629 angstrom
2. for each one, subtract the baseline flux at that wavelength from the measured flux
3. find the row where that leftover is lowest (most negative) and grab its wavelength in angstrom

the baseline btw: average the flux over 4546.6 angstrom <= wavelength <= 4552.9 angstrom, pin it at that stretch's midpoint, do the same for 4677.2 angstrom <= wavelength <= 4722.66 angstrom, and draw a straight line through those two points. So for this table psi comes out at 4593.43 angstrom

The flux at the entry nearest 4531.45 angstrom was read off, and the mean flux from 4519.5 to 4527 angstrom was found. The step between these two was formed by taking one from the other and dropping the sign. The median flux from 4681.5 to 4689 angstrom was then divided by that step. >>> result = 5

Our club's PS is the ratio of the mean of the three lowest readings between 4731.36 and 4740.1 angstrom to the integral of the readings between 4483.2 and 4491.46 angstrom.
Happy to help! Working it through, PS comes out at 0.128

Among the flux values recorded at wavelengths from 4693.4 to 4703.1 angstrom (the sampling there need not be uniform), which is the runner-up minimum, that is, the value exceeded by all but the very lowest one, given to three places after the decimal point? 10.690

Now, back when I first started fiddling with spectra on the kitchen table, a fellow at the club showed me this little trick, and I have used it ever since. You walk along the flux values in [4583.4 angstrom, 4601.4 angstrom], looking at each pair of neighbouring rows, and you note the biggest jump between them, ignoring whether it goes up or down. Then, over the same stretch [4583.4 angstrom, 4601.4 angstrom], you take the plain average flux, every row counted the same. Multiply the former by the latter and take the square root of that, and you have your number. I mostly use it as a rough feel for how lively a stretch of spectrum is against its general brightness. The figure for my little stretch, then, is 4.0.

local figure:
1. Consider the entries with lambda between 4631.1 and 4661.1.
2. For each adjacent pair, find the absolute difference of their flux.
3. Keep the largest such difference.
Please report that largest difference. 2.7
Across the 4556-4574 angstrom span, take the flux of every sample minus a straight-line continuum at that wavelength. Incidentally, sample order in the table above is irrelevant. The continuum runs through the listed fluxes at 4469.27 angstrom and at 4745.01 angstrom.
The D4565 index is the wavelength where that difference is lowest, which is 4560.76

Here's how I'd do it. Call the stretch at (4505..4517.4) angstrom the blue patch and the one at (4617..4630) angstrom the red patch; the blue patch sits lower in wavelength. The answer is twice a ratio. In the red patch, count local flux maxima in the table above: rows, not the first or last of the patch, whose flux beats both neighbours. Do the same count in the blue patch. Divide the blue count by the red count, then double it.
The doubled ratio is 2.7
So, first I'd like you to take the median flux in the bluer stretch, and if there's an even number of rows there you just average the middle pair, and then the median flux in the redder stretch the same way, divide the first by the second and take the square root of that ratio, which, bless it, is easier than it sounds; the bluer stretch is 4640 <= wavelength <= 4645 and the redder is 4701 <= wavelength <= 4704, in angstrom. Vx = 1.07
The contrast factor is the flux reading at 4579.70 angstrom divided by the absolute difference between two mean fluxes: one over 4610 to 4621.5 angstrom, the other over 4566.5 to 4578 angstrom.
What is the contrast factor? 27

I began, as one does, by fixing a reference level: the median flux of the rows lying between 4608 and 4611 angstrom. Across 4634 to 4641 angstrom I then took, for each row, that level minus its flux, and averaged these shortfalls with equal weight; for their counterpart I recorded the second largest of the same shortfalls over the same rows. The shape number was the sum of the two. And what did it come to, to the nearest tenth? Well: 1.9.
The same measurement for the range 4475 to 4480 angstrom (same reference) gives 1.0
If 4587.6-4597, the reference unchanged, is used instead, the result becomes 0.8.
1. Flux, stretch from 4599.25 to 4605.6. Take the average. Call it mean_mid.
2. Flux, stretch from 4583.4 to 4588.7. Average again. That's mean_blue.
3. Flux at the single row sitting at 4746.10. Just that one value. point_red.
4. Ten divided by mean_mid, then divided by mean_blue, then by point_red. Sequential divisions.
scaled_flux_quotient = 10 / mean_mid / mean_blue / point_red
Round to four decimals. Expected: 0.0060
